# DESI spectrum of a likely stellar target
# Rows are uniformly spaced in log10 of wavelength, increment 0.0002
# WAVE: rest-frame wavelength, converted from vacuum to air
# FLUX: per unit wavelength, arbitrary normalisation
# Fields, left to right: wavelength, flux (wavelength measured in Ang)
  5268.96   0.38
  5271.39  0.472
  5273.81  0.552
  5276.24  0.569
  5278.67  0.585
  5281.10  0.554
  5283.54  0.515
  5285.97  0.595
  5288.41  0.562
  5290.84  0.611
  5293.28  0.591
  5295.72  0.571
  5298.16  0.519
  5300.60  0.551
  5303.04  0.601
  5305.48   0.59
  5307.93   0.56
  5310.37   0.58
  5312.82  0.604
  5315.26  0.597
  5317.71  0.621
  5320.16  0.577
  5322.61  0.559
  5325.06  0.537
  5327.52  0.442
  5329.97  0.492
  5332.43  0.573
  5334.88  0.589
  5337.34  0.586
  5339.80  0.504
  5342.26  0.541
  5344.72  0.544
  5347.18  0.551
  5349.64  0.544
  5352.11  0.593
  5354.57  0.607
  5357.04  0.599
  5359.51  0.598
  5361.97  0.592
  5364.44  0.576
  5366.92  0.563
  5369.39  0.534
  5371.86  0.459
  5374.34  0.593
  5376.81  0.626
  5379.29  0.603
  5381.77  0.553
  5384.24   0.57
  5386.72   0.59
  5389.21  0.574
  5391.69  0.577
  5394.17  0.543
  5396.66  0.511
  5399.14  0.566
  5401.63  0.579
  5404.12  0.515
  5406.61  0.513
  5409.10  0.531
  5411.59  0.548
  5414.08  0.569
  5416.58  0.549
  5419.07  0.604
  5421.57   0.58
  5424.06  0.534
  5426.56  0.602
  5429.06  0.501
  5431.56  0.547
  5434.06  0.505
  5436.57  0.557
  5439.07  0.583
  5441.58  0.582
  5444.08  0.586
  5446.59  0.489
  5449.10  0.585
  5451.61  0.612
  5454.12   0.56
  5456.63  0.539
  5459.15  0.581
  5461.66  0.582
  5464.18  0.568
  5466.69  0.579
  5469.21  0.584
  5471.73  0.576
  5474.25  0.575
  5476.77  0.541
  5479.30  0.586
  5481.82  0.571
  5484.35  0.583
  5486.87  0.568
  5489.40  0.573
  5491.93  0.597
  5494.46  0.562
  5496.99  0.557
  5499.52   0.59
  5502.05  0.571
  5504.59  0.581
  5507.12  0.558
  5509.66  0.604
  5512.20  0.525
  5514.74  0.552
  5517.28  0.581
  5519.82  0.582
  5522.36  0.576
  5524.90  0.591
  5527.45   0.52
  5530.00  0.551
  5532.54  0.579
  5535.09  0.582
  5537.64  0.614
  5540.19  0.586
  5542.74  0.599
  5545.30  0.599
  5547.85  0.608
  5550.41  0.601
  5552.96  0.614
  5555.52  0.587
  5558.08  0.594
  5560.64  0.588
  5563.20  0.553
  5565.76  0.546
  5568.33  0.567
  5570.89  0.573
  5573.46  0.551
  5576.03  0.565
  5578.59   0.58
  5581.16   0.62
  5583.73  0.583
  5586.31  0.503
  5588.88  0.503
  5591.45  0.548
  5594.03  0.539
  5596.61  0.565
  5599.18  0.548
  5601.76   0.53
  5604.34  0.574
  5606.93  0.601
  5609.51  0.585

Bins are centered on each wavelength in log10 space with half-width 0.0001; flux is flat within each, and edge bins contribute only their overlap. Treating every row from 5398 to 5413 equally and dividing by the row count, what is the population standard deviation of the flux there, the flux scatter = 0.025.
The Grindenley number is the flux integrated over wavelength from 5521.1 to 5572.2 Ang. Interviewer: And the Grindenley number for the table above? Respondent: 29.7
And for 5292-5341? 27.5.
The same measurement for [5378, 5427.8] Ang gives 27.9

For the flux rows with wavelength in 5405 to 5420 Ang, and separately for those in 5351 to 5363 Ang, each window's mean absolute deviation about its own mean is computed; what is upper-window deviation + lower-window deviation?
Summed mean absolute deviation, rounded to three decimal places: 0.027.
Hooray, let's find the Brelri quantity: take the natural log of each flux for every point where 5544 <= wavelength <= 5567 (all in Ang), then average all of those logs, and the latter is -0.532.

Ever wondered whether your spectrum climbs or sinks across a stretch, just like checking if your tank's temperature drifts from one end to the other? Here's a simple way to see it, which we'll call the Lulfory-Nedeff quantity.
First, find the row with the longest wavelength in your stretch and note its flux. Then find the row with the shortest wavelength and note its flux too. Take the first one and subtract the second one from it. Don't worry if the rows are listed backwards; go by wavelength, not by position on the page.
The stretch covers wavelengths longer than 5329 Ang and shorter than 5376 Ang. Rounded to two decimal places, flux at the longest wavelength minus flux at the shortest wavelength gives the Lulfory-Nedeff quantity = 0.10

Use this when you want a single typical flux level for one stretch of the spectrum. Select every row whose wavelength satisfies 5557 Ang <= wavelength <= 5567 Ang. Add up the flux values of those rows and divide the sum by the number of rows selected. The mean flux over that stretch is 0.570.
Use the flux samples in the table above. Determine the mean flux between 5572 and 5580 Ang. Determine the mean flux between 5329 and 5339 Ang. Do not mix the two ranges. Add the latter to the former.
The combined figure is 1.13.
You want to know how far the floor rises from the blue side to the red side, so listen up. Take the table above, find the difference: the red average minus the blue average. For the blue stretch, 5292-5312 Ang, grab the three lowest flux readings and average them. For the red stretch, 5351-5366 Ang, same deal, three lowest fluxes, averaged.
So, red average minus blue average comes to 0.044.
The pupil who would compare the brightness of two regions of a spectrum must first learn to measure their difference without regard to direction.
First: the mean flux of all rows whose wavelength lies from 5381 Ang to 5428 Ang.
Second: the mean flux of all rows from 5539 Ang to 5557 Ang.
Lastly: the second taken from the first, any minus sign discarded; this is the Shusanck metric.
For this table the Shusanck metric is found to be 0.041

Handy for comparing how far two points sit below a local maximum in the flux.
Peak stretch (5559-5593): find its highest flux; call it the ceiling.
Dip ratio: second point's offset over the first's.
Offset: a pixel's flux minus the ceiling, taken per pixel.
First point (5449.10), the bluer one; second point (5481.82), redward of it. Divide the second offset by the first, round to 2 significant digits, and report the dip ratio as 1.4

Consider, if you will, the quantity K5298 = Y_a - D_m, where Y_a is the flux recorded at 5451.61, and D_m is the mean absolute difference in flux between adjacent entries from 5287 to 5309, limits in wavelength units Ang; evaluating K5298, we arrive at 0.58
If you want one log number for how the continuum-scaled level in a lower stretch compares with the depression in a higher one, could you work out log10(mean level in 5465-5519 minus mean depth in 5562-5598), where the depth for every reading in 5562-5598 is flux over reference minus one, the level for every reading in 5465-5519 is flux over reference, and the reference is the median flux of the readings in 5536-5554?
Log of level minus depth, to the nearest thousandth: 0.011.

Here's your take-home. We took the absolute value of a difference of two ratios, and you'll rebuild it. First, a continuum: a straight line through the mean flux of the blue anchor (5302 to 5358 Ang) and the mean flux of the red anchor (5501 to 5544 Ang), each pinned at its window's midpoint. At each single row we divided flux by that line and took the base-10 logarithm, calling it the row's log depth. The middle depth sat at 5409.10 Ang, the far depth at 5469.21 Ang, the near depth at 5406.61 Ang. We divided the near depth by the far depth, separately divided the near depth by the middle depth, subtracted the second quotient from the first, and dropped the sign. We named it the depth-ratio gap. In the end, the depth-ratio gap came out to 6.1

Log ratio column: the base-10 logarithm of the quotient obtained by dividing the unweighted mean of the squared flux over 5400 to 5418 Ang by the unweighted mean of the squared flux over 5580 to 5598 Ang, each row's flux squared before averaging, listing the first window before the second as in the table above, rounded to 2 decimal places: -0.01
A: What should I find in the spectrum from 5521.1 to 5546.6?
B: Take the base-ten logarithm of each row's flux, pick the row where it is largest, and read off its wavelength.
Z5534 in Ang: 5537.64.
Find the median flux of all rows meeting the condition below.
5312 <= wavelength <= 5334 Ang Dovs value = 0.573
